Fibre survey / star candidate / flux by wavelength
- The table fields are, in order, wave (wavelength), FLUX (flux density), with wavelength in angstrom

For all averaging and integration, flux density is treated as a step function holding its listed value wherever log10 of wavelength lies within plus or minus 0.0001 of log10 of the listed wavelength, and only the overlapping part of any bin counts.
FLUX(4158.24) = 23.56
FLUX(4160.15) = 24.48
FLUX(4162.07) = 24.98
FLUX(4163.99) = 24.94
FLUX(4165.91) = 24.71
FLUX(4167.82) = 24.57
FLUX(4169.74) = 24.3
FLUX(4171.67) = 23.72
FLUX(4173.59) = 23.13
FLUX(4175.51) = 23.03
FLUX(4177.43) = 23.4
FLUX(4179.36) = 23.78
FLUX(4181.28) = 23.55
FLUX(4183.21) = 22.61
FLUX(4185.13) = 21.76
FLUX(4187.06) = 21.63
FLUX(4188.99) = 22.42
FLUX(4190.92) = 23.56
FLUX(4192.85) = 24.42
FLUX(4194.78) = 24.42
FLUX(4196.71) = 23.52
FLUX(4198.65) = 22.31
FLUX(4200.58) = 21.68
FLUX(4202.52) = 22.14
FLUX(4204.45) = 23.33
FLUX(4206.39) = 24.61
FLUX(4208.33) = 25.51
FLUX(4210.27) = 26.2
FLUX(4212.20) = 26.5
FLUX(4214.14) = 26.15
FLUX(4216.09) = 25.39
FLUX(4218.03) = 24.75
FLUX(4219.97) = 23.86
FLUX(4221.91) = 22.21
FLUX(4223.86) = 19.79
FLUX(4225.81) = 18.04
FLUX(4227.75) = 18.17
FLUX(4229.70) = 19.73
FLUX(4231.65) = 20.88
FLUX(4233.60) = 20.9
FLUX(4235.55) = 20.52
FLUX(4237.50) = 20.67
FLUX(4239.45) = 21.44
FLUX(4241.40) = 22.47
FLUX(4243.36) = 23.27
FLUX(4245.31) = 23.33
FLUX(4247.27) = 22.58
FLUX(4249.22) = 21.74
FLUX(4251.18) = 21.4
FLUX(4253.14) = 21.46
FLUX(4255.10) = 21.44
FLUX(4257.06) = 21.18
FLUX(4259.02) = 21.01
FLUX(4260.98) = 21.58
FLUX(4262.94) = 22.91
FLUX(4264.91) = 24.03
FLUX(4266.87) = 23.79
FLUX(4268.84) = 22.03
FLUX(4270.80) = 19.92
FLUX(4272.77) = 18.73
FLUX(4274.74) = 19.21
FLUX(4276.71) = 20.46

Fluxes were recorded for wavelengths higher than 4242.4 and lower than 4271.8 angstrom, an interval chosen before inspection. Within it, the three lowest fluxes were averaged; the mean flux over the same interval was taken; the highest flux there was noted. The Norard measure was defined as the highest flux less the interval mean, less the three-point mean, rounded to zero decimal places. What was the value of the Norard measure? -19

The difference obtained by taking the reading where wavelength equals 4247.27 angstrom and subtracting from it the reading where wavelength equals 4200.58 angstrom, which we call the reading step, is 1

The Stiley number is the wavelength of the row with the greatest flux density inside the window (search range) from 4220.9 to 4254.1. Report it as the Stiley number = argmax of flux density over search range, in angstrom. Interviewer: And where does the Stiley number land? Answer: 4245.31 angstrom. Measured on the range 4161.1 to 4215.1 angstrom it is 4212.20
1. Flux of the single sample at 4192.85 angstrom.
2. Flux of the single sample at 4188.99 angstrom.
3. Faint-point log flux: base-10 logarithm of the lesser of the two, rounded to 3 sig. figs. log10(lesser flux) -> 1.35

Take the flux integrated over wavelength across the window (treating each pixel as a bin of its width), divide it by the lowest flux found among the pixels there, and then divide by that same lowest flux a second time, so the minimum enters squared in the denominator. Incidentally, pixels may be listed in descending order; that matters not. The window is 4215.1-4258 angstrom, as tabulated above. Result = 2.85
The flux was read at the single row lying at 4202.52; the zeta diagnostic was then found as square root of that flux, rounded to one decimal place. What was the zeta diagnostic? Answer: 4.7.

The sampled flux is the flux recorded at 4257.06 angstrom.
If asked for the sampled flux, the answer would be 21.18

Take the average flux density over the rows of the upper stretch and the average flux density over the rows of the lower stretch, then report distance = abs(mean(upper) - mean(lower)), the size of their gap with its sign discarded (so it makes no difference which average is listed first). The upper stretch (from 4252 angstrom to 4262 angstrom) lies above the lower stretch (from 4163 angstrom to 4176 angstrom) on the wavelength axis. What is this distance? 2.7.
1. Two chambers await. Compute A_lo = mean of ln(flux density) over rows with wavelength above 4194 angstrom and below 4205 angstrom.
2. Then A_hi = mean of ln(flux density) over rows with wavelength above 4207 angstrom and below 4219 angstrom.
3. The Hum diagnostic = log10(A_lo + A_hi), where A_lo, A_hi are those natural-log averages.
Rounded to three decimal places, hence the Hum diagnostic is 0.805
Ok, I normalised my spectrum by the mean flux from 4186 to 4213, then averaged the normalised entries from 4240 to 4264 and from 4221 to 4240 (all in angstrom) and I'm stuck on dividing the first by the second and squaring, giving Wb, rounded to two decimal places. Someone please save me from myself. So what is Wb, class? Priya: 1.19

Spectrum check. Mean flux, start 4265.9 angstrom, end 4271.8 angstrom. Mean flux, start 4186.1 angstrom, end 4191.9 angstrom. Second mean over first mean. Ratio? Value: 1.03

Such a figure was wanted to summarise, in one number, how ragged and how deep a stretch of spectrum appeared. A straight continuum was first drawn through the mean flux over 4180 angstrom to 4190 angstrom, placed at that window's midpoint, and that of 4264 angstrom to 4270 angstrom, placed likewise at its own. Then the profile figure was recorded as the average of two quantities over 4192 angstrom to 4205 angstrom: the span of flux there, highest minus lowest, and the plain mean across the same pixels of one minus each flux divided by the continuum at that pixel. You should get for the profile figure 1.4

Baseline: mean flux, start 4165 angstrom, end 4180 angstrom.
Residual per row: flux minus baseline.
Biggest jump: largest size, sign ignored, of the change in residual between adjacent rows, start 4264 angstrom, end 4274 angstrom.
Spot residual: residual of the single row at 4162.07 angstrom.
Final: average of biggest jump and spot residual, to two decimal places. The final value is 1.63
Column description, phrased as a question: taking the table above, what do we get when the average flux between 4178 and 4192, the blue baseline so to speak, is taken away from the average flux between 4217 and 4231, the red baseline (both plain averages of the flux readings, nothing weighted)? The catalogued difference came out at -1.8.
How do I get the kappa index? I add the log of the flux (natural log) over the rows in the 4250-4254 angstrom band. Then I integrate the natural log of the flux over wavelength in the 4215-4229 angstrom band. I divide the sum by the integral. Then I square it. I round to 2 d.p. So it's 0.02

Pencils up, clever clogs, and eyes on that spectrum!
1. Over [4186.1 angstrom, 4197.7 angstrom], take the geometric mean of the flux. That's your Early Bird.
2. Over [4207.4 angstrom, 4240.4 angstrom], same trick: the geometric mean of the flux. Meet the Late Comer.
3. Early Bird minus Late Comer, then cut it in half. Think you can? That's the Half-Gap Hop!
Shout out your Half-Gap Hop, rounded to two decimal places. 0.54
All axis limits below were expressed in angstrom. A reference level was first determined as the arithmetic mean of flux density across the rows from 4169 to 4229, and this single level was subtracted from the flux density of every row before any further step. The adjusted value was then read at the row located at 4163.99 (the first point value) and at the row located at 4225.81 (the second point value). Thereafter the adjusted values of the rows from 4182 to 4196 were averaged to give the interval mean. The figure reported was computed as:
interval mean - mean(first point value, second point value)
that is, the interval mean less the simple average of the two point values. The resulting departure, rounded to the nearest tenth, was 1.5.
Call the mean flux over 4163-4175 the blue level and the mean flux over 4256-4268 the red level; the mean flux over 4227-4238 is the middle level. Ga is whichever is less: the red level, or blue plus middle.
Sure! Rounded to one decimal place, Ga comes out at 22.4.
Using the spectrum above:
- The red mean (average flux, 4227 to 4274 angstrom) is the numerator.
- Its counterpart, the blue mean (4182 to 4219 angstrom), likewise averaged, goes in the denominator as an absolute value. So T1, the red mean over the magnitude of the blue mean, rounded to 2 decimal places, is 0.90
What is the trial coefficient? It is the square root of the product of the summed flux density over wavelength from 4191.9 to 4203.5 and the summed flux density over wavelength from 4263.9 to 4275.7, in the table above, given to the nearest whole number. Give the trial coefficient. 133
